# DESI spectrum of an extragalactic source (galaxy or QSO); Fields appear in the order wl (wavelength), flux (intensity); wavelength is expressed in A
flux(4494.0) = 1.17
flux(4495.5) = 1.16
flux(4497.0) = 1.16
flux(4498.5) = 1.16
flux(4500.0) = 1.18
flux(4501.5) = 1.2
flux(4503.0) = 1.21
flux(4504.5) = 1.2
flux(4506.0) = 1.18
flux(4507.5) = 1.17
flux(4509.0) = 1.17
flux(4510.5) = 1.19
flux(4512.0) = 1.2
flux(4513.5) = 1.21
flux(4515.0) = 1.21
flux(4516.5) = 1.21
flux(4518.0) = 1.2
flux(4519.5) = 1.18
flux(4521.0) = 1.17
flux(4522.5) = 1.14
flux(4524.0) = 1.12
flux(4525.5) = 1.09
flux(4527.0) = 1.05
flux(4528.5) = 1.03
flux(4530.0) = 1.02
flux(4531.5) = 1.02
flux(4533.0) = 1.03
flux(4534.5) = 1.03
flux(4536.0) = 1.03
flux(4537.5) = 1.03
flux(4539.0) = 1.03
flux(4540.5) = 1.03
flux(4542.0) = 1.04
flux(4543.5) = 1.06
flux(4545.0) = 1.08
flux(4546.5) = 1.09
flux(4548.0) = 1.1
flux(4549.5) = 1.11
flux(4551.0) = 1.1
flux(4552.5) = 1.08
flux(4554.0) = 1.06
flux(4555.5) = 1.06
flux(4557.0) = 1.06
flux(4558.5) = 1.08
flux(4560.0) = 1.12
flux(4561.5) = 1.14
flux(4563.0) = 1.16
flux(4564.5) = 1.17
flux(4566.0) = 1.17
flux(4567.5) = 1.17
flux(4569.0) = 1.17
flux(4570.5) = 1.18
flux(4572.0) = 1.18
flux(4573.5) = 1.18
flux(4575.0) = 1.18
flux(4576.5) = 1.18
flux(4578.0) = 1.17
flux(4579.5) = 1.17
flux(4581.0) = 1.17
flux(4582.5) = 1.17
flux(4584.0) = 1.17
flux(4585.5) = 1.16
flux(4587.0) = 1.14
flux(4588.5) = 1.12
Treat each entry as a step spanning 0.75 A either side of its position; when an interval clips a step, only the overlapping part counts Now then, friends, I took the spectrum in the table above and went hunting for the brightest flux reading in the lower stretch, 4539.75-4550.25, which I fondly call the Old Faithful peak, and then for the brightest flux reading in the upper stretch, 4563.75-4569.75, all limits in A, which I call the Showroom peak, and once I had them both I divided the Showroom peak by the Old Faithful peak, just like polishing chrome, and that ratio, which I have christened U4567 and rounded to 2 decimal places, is 1.05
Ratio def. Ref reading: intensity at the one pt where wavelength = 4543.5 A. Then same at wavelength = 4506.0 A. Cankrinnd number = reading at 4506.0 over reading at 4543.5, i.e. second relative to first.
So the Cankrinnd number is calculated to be 1.113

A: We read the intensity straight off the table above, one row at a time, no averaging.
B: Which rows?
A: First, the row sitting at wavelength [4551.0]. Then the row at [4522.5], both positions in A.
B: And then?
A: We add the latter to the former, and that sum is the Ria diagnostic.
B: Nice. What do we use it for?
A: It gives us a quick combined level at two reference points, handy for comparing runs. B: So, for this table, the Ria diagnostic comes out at 2.24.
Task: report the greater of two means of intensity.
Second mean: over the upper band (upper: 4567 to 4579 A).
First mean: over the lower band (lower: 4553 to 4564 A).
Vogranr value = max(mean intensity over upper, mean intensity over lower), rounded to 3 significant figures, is 1.18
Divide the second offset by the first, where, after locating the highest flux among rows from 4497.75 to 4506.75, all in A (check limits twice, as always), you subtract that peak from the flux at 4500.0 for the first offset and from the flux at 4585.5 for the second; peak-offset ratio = 1.7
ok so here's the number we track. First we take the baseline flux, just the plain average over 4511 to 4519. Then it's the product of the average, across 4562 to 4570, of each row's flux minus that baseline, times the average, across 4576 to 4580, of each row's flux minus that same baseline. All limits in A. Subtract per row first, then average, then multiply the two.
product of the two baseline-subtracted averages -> 0.0012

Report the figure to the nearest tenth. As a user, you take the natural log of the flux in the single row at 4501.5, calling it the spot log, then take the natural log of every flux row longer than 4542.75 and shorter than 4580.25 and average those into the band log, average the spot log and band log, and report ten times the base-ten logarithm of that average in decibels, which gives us -8.2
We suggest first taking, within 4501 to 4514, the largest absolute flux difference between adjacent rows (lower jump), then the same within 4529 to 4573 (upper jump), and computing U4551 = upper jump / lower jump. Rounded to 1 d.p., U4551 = 2.0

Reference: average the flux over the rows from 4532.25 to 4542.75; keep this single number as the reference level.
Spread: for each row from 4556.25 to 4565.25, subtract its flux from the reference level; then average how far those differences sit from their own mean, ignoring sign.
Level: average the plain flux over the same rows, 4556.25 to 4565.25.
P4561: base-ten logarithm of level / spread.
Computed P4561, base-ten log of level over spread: 1.5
